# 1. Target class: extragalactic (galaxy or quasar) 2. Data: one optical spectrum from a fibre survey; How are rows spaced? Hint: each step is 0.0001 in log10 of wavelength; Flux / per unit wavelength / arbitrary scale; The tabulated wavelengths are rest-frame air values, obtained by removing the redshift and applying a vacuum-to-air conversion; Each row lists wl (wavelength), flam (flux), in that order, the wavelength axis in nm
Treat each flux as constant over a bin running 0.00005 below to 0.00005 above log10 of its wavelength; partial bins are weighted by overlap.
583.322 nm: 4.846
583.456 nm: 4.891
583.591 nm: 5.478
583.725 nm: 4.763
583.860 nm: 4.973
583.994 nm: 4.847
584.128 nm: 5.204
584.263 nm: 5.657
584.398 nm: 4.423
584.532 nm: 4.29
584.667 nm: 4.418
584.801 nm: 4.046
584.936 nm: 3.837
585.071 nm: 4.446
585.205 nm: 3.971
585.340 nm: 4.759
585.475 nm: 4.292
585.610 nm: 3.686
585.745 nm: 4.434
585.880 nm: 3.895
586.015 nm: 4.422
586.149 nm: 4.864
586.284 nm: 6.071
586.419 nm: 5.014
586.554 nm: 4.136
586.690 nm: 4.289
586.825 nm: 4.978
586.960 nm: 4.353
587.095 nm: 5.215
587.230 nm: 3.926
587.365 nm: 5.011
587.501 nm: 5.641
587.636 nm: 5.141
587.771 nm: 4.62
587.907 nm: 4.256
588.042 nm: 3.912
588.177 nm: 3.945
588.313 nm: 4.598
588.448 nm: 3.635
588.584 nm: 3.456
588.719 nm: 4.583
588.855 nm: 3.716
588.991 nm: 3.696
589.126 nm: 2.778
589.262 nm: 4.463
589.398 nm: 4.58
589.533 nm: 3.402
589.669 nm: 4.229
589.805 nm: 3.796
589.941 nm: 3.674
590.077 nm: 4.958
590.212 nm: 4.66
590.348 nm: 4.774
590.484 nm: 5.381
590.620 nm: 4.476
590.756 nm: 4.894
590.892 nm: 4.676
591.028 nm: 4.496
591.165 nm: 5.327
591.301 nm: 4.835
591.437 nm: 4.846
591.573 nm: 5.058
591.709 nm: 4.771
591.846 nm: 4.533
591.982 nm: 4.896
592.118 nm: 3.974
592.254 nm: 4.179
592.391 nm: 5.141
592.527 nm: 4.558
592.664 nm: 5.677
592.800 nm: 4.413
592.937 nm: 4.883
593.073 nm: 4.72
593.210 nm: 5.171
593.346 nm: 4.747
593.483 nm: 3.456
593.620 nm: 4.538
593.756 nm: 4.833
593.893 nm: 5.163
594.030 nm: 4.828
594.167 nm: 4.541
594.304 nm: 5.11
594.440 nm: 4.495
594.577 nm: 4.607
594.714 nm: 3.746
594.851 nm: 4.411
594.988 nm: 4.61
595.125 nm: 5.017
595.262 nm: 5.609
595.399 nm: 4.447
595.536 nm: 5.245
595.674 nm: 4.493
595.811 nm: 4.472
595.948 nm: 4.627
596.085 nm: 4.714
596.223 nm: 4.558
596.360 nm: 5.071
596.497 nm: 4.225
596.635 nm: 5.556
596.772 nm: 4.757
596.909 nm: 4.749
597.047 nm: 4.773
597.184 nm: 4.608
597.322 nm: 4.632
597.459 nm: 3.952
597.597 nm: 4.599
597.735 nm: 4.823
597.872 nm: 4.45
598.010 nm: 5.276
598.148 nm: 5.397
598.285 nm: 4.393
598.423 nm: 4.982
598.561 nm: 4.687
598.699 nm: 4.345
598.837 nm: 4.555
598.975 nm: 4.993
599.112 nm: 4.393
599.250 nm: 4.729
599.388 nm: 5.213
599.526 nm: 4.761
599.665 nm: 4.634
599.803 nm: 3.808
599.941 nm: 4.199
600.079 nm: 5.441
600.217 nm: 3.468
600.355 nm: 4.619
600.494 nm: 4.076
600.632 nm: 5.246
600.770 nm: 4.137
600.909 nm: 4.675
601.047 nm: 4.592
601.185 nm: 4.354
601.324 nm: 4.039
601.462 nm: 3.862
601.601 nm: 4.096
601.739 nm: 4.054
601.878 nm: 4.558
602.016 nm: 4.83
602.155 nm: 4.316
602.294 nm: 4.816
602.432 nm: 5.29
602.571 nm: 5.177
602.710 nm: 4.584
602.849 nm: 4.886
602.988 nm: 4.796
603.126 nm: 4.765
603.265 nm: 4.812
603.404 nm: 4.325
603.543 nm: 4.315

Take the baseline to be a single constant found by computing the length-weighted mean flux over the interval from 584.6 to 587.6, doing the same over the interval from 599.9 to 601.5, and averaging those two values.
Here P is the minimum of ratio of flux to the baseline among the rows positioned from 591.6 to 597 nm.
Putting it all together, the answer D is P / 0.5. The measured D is 1.5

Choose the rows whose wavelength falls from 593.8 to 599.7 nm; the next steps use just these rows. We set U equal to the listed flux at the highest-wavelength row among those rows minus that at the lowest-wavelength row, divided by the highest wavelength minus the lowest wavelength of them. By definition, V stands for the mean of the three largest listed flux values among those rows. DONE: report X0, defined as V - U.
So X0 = 5.61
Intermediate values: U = -0.09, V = 5.52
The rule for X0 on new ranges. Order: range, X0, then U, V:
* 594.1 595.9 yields 5.36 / -0.04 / 5.32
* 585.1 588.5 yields 5.75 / -0.10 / 5.64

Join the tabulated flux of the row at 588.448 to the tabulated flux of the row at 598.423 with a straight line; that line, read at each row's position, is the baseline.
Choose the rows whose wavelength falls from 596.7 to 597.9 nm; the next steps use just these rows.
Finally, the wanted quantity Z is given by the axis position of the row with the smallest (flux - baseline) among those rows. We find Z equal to 597.459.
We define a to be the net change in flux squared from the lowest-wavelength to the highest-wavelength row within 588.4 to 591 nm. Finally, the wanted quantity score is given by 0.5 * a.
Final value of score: 4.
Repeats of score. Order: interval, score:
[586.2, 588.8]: -8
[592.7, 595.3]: 6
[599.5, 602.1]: 0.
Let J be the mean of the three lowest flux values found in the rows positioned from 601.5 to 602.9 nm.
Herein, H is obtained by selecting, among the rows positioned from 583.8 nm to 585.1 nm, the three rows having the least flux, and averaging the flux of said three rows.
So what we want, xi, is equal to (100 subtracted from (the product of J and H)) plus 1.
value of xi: -82.1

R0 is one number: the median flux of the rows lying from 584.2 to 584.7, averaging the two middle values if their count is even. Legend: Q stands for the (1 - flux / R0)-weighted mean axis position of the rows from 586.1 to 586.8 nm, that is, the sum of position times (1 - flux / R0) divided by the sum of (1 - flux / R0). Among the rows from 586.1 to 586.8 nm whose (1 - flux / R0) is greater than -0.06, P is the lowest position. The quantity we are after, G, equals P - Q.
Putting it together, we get 0.32 nm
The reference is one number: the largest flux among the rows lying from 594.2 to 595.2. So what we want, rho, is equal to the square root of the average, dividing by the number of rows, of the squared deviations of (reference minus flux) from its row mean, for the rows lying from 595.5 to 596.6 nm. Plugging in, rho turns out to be 0.3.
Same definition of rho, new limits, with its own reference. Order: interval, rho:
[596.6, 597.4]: 0.3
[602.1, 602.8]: 0.4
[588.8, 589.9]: 0.6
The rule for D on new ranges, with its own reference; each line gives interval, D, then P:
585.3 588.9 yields 1.5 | 0.8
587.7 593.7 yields 1.2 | 0.6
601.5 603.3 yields 1.8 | 0.9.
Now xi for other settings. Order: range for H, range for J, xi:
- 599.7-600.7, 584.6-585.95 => -84.6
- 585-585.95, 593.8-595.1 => -82.8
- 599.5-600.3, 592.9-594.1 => -82.8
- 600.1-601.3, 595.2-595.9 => -81.6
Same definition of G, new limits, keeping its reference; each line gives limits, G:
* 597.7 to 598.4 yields -0.14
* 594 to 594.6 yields -0.09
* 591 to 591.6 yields -0.31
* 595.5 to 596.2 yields -0.05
